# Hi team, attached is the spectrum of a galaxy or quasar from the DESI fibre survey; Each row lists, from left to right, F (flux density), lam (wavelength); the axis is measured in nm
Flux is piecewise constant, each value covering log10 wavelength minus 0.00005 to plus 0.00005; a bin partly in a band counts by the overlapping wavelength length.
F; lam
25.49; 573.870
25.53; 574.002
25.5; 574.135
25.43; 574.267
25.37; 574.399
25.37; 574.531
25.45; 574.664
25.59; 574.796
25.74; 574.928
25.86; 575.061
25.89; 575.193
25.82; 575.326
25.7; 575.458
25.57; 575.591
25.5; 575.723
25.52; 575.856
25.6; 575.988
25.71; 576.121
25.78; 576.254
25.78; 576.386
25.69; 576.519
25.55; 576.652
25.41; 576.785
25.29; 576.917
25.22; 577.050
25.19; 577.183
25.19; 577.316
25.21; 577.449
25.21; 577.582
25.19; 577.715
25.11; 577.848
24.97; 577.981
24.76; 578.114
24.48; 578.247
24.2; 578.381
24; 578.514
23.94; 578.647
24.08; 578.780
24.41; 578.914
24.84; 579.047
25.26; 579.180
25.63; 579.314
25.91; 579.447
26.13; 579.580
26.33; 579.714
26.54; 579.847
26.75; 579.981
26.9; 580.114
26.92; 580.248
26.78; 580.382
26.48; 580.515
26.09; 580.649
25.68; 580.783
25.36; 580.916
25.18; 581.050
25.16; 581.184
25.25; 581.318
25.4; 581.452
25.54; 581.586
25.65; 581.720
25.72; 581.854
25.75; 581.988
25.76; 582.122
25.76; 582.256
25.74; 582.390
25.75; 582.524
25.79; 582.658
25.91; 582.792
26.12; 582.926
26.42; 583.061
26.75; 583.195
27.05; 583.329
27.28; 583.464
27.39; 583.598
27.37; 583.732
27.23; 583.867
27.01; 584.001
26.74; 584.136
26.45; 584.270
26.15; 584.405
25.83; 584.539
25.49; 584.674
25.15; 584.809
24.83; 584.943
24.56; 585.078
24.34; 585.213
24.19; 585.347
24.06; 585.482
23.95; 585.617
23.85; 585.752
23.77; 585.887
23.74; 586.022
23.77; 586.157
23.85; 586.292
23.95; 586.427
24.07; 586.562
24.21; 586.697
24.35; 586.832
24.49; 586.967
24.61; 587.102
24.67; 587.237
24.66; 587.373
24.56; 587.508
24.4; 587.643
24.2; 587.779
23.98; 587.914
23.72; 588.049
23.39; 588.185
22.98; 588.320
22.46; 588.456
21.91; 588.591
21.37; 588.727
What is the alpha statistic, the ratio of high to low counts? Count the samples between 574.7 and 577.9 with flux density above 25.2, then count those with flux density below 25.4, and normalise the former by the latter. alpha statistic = 2.5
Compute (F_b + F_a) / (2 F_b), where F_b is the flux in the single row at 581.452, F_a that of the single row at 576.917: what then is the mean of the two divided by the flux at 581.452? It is 1.00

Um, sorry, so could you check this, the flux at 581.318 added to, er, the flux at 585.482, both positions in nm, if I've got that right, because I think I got 49.3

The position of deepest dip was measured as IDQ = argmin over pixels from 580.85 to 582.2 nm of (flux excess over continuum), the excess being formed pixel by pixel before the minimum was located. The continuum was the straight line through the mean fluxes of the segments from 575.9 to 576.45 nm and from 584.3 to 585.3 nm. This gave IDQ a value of 581.184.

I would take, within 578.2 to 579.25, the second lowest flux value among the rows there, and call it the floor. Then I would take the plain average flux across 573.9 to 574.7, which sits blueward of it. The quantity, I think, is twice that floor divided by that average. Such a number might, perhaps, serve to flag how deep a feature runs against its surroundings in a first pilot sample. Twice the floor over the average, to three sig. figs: 1.89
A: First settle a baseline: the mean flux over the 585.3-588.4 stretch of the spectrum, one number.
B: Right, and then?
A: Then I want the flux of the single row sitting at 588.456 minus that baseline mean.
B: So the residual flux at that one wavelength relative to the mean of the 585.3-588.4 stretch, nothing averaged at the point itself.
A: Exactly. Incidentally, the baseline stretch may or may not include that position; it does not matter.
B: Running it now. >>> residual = -1.6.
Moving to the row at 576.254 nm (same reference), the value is 1.7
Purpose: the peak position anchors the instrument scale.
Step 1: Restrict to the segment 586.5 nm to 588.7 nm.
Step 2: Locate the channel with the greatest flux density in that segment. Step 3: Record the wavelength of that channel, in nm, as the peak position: 587.237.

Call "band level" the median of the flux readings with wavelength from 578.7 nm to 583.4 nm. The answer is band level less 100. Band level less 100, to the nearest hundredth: -74.24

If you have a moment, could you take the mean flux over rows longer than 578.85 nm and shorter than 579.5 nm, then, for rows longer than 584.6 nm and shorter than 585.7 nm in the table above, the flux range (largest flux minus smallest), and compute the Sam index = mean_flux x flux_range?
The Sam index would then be 39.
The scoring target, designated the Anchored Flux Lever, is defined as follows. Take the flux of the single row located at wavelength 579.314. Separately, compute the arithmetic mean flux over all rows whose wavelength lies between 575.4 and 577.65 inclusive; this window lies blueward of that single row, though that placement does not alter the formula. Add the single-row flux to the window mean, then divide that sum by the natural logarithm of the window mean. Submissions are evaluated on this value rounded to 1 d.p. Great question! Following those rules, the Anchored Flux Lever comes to 15.8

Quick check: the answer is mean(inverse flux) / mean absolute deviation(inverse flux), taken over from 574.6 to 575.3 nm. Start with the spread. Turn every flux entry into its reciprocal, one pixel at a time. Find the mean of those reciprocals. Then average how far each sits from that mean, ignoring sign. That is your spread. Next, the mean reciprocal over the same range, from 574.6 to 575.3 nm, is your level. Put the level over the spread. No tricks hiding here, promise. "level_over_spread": 172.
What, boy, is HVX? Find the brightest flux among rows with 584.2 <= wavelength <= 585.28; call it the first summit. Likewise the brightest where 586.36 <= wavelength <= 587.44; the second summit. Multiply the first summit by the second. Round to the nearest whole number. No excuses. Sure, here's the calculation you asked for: 653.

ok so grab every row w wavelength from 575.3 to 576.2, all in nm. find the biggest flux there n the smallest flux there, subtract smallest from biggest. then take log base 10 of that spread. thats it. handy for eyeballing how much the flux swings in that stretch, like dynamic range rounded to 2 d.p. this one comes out -0.49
